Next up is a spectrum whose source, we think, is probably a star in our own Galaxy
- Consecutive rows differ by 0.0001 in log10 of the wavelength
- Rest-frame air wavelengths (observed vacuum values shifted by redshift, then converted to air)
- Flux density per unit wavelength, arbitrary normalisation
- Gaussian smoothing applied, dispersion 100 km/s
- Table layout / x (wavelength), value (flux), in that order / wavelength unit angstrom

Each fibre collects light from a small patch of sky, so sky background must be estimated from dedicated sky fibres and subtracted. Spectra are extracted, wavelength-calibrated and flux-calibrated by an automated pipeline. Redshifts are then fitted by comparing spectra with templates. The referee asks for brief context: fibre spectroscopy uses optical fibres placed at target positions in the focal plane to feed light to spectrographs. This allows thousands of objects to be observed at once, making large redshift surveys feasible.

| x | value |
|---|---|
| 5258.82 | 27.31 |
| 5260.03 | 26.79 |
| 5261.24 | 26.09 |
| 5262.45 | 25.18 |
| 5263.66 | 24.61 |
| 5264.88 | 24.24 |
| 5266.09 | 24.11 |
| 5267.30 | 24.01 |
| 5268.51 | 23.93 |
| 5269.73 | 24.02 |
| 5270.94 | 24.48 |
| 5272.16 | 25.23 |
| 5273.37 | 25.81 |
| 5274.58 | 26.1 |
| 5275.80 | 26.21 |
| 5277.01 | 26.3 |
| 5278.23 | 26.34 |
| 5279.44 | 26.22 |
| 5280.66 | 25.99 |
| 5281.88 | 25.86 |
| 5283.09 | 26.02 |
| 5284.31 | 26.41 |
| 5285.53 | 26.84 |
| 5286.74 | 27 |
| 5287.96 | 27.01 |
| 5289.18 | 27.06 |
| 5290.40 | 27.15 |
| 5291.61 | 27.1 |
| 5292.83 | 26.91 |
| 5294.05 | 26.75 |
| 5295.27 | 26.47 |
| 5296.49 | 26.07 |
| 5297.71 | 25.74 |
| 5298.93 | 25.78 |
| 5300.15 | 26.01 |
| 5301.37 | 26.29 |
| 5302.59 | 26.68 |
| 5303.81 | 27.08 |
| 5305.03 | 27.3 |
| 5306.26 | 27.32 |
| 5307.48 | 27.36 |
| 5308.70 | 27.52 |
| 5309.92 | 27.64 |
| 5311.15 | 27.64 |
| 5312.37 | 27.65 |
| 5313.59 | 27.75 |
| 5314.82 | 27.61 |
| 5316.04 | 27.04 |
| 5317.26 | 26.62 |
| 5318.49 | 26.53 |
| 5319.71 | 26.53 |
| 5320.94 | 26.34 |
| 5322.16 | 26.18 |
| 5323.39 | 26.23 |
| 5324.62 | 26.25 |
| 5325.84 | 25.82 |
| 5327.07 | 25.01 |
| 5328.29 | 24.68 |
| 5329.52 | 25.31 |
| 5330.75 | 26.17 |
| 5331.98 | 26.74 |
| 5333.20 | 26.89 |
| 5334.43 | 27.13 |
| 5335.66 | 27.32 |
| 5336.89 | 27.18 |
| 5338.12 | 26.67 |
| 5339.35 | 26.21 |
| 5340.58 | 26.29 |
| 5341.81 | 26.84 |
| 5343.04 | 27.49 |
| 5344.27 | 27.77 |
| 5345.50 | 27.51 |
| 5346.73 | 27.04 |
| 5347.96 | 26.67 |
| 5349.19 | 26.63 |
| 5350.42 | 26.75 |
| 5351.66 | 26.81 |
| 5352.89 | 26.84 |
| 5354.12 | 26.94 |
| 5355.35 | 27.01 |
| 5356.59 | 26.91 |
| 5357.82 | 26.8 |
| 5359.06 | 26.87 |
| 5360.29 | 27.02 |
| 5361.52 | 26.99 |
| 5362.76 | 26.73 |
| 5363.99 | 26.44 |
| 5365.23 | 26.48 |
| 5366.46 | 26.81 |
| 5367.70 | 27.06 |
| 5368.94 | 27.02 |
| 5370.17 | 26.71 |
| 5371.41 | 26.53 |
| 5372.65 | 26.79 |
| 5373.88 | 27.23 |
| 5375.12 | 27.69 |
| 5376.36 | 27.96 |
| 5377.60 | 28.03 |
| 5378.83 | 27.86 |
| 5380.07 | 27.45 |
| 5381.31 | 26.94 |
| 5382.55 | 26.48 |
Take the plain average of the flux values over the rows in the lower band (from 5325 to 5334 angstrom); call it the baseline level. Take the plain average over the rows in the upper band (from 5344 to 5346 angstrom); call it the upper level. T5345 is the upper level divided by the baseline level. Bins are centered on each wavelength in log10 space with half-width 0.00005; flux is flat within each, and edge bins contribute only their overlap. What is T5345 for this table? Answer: 1.07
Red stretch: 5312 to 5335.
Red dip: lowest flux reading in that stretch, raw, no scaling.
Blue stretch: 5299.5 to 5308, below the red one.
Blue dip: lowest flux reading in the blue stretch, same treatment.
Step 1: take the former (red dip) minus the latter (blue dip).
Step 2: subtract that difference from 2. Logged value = 3.3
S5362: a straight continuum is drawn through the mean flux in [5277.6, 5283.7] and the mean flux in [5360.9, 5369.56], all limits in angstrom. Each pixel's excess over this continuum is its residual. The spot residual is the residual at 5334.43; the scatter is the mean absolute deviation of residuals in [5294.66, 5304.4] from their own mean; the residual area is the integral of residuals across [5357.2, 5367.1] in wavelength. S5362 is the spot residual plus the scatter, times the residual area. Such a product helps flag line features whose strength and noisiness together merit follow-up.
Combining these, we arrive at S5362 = 0.0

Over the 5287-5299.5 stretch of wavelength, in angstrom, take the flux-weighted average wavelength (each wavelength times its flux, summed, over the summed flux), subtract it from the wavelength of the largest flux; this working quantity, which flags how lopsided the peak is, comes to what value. -3.0 angstrom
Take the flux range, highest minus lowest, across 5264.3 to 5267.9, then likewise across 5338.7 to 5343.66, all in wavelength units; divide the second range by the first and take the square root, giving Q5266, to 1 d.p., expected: 2.4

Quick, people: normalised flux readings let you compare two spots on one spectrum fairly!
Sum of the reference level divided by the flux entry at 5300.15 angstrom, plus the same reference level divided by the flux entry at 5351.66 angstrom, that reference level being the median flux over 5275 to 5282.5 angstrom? 1.99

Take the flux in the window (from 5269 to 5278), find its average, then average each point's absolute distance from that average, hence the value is 0.75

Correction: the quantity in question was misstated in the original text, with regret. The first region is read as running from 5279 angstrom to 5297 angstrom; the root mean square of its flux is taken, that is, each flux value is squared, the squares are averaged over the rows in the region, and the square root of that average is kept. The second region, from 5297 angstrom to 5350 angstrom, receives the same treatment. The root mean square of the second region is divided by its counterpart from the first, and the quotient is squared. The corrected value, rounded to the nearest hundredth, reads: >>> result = 1.01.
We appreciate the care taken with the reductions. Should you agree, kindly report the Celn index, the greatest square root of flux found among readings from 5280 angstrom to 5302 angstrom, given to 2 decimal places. 5.21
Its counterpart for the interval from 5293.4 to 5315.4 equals 5.27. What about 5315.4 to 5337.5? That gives 5.23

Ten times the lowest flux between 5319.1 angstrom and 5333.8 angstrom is 247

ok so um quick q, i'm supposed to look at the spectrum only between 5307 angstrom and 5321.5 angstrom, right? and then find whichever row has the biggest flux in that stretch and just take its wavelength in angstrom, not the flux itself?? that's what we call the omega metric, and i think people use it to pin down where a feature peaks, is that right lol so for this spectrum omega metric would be 5313.59 angstrom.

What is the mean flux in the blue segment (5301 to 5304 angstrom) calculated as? 26.68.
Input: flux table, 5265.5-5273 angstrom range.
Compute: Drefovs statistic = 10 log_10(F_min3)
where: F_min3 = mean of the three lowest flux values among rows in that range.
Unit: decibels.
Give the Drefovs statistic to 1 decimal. 13.8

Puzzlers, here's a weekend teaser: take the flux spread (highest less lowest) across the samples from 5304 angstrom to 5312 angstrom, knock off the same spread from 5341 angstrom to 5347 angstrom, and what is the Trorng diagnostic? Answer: -0.6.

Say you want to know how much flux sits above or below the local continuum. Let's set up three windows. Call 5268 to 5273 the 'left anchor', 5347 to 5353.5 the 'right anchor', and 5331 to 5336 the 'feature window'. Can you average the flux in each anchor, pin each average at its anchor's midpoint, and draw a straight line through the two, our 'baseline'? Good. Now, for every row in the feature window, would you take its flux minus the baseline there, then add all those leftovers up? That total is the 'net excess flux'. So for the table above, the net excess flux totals 3.0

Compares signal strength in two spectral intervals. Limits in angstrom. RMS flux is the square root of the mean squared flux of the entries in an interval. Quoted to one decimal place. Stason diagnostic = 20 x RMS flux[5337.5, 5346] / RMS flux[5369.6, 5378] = 19.8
